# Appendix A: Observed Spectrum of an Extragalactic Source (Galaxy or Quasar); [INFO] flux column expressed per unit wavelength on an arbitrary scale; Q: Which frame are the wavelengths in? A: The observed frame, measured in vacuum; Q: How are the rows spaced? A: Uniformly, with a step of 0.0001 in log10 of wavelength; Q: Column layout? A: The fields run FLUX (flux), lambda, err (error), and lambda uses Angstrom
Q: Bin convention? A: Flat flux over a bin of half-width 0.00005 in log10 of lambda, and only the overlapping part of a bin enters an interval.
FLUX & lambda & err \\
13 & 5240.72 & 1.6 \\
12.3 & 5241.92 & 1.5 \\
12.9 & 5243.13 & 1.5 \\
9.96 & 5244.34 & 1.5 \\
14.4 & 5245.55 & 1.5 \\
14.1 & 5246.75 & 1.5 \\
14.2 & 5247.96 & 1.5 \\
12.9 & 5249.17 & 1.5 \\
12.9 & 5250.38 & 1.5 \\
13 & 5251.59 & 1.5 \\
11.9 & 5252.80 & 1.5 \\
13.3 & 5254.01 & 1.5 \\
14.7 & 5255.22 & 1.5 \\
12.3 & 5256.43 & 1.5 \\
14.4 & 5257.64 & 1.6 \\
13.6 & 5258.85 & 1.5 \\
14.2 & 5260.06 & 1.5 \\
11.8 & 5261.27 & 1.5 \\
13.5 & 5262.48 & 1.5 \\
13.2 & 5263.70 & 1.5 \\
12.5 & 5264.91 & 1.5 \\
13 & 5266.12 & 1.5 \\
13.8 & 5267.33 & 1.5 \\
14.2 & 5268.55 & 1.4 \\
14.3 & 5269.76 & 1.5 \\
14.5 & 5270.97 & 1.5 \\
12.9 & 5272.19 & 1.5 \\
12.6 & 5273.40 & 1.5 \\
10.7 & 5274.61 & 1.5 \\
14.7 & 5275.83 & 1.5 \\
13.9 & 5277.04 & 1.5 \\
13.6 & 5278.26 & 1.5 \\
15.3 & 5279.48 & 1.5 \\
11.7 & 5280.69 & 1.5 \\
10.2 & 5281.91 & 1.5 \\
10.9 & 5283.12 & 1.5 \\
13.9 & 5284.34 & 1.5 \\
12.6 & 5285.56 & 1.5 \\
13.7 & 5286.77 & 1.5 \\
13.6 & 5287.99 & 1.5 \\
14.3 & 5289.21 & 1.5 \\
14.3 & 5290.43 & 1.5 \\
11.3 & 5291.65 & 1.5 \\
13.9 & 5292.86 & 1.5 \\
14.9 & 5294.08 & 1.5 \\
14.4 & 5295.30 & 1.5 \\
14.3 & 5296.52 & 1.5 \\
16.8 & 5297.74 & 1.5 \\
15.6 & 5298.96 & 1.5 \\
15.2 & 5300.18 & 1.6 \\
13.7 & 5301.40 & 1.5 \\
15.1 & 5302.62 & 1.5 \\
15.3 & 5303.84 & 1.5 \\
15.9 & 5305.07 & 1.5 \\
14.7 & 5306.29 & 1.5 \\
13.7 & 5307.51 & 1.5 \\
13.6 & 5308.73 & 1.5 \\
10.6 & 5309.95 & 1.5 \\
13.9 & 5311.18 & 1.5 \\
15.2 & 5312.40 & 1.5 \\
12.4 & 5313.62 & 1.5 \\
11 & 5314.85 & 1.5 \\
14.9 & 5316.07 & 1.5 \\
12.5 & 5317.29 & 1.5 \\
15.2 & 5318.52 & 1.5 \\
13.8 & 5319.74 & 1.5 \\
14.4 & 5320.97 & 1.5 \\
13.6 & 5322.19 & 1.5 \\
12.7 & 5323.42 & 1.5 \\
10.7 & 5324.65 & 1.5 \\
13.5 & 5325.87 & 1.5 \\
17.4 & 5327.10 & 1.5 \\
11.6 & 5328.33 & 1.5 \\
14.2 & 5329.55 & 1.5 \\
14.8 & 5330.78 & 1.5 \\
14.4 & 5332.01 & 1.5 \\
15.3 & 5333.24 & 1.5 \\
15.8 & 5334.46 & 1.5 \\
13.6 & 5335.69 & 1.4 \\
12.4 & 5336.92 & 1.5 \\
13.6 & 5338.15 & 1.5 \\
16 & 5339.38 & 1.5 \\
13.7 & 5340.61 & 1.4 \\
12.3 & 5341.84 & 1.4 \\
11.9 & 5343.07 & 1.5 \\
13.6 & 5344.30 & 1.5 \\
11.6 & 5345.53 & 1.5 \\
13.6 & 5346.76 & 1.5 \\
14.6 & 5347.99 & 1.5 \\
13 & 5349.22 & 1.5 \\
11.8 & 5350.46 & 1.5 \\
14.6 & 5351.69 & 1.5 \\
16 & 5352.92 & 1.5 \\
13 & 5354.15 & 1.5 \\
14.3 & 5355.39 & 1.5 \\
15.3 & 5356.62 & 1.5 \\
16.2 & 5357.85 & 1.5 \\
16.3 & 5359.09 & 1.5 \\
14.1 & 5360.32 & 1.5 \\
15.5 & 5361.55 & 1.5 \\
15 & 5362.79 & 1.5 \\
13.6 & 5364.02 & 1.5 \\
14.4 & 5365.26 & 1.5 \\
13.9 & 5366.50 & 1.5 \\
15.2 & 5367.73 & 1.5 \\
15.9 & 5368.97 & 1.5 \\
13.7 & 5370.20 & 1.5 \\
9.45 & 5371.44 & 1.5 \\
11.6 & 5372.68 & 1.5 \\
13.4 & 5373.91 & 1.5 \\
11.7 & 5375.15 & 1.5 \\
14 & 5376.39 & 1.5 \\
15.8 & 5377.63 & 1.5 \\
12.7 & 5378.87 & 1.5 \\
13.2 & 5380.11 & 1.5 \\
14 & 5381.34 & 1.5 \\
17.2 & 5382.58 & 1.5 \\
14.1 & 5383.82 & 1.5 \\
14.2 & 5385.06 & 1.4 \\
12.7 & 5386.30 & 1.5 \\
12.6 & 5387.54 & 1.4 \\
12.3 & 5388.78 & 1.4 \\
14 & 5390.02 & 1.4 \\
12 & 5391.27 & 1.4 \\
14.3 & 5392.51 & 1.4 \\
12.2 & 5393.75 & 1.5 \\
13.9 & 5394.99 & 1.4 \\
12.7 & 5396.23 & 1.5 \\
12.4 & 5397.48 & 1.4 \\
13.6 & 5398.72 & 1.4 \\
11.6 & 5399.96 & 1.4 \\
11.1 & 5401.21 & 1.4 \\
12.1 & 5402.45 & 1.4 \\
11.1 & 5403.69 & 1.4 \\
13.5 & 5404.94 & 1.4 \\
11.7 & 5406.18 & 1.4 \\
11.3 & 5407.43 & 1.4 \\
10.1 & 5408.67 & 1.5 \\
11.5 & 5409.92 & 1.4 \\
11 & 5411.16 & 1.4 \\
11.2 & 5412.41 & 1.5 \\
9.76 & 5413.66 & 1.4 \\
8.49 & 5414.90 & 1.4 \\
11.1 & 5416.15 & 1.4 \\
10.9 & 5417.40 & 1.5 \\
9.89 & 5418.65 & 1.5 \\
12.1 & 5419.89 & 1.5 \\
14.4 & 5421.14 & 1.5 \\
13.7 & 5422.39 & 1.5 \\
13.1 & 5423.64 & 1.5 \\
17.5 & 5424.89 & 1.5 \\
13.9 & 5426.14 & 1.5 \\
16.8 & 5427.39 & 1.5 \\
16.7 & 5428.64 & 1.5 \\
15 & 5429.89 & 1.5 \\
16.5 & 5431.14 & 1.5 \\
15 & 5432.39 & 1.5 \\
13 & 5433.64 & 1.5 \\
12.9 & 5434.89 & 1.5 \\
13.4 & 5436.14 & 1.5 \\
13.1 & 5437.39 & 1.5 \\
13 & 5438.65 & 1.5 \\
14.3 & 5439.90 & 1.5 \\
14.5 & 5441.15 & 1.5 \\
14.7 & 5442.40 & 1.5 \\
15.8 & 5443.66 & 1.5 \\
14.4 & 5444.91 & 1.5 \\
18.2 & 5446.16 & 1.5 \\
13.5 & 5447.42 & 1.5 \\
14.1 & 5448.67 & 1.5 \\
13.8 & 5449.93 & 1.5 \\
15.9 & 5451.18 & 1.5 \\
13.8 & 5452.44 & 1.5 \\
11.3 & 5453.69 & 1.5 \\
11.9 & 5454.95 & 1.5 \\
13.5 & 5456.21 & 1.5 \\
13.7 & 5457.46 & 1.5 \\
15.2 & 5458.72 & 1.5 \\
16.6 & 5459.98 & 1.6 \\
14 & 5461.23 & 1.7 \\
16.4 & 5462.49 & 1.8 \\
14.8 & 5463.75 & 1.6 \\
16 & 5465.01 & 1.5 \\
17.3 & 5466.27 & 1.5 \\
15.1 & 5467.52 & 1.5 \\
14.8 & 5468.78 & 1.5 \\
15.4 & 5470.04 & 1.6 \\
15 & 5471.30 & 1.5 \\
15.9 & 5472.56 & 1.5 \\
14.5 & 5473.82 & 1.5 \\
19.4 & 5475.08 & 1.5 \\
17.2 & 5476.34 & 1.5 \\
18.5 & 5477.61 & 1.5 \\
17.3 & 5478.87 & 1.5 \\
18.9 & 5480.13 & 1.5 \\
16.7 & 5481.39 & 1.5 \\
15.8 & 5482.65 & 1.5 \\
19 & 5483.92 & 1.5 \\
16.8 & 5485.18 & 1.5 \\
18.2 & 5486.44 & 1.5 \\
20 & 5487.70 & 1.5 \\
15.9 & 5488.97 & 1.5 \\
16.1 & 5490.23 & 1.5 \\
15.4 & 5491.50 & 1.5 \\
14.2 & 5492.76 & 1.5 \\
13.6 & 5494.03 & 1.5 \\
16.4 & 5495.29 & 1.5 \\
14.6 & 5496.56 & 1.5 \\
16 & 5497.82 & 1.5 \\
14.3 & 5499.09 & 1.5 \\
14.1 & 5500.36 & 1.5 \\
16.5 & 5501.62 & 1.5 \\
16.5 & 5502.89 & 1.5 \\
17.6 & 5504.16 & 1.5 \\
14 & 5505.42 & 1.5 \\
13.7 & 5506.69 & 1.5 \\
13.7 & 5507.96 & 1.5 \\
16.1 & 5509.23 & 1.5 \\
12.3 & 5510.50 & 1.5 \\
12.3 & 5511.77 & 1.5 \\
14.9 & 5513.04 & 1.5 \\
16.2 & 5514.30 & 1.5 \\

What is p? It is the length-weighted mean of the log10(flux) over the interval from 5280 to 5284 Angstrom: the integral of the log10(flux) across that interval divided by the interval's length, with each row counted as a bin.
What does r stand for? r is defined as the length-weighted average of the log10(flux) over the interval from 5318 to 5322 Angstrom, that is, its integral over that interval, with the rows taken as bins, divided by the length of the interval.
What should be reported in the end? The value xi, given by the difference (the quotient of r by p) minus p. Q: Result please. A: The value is 0.05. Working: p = 1.05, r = 1.158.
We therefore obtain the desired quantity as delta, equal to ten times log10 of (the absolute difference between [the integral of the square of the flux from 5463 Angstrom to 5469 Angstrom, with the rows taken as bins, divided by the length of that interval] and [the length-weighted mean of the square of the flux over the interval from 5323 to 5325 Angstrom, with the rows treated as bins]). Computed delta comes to 20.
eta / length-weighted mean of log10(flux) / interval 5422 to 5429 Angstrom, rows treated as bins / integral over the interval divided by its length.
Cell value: 1.18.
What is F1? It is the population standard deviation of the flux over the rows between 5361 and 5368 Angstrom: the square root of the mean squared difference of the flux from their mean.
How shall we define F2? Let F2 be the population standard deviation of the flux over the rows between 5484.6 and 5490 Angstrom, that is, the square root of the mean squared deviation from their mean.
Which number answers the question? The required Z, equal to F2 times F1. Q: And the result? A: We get 1.1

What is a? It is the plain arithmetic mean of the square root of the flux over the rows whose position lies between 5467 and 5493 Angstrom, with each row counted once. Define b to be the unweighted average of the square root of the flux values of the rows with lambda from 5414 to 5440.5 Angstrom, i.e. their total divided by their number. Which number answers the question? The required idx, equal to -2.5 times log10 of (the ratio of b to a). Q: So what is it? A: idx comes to 0.11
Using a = 4.08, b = 3.67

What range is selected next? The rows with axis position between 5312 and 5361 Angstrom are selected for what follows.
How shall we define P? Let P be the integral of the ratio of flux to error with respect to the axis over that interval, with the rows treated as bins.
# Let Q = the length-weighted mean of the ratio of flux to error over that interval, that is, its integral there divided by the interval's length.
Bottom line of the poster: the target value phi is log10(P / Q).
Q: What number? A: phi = 1.7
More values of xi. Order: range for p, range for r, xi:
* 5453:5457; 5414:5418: -0.17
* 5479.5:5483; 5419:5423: -0.33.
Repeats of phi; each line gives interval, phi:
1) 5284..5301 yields 1.2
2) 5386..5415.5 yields 1.5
